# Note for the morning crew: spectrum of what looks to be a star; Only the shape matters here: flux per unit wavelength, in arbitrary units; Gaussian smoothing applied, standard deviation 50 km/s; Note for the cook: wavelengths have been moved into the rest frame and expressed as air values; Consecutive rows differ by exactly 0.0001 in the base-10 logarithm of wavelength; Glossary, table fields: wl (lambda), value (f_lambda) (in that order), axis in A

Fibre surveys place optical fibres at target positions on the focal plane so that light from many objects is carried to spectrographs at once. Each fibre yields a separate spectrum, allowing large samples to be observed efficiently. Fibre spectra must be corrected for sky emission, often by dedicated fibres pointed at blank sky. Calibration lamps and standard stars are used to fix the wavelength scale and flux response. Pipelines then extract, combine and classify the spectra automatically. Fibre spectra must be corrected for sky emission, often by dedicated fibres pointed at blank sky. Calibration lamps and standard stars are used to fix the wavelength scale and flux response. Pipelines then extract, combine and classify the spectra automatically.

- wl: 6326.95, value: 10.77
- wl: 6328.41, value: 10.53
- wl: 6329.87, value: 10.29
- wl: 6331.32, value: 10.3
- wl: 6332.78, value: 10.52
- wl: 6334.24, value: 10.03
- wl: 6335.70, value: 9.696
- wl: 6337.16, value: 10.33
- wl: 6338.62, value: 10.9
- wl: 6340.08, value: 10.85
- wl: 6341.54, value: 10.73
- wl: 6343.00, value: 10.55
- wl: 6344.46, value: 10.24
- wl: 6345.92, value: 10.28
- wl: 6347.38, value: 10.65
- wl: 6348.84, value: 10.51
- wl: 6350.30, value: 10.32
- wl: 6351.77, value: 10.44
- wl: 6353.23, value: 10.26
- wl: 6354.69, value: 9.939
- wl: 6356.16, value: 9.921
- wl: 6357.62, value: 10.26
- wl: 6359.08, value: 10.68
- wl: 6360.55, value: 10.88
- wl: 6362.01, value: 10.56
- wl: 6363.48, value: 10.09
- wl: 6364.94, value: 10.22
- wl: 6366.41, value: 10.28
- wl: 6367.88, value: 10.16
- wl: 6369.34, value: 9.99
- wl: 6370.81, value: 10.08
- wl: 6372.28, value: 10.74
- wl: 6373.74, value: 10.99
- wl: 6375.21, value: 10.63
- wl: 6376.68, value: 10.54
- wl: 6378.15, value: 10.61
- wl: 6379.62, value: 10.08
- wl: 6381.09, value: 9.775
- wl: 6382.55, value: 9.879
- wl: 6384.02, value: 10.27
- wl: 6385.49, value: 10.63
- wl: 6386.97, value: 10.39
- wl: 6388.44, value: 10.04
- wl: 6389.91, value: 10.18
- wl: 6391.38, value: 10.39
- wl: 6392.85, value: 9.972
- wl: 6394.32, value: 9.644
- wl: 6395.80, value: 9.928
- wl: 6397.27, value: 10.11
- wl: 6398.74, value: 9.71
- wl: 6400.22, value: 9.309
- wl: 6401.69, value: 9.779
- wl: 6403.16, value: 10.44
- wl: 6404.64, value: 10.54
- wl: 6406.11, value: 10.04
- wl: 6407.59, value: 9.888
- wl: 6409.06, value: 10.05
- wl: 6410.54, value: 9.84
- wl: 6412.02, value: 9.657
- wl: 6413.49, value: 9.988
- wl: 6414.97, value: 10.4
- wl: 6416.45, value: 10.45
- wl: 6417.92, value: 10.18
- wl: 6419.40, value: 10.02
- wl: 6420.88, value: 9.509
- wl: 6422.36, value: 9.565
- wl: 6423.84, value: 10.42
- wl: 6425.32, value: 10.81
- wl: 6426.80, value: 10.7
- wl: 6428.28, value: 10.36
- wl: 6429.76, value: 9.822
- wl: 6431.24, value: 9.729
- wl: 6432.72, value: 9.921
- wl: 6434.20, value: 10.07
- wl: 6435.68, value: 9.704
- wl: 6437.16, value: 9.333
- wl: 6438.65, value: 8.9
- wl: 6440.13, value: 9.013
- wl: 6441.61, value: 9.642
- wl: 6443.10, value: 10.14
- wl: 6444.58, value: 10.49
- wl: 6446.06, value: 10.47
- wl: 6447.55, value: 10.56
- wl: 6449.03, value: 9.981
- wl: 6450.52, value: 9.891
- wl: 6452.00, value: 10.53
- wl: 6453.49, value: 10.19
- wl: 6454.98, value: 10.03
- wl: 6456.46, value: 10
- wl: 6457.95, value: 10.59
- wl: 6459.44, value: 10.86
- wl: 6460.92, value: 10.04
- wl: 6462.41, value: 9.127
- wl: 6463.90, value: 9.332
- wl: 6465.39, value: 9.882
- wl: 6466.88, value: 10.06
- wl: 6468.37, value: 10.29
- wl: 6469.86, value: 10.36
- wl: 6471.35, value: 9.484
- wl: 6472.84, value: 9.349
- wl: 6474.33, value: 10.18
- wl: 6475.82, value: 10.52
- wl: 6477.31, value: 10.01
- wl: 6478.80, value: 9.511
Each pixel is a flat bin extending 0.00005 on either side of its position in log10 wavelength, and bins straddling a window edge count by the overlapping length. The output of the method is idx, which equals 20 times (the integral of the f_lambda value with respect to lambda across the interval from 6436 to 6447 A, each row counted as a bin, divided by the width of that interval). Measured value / 194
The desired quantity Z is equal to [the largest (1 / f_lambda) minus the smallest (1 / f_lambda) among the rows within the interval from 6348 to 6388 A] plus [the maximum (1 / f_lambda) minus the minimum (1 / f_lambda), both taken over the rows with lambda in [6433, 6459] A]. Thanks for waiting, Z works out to 0.0292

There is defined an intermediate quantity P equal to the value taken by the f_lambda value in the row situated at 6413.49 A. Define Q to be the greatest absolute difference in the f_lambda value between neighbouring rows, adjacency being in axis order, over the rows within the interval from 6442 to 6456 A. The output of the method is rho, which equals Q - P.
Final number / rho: -9.3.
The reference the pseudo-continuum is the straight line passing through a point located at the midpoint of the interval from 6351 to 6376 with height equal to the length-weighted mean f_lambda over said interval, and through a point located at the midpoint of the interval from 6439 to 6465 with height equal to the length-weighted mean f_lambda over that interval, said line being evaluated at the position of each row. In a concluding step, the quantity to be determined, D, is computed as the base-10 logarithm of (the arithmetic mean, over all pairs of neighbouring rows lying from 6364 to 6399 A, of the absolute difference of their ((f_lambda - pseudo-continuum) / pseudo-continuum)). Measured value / -1.59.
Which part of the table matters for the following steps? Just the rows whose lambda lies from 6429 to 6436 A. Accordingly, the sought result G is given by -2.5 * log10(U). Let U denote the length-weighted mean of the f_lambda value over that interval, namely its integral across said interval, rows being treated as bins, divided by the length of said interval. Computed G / -2.49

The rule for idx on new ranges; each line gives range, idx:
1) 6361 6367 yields 206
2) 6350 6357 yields 203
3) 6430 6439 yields 193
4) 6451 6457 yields 204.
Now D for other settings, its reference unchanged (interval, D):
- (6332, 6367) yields -1.60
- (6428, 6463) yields -1.45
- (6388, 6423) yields -1.55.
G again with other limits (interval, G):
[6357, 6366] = -2.55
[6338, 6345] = -2.57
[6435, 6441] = -2.41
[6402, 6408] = -2.52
